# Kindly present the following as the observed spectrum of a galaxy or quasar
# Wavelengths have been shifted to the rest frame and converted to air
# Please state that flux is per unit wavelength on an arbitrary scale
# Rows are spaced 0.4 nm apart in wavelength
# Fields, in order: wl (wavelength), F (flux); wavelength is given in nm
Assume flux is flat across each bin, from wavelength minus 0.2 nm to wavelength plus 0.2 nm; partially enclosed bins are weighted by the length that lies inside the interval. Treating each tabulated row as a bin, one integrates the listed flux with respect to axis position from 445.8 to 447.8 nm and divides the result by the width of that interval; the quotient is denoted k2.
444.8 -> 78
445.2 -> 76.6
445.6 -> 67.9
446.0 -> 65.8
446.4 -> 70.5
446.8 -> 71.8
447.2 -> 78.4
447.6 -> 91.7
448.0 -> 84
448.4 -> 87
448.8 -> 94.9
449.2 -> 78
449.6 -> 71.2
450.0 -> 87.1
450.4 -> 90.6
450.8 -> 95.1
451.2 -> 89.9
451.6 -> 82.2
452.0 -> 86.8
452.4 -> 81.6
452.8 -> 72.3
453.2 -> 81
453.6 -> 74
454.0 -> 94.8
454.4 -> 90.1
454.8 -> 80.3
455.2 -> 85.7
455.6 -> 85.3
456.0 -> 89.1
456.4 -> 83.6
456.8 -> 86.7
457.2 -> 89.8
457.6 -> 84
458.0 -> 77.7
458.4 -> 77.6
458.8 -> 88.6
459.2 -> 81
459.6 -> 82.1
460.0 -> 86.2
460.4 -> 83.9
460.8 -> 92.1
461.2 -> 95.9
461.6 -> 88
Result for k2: 75.6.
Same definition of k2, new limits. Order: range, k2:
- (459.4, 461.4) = 88.0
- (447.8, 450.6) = 84.7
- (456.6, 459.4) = 83.6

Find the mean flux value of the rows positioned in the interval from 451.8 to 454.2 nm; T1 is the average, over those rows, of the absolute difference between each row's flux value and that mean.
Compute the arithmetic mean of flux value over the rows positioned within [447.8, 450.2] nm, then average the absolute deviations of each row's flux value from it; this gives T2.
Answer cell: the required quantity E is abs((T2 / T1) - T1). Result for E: 5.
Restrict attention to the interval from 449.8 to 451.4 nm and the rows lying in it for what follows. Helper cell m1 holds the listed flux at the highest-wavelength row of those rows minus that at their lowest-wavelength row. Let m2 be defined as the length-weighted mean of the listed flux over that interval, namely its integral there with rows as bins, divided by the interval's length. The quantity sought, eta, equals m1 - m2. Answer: -88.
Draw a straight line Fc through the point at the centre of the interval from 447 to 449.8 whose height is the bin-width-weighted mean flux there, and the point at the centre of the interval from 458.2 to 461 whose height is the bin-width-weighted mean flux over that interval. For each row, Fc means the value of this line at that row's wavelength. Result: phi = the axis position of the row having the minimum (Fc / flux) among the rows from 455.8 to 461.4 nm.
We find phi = 461.2 nm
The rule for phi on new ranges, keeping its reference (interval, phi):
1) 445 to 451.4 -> 450.8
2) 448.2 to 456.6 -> 450.8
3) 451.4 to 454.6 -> 454.0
